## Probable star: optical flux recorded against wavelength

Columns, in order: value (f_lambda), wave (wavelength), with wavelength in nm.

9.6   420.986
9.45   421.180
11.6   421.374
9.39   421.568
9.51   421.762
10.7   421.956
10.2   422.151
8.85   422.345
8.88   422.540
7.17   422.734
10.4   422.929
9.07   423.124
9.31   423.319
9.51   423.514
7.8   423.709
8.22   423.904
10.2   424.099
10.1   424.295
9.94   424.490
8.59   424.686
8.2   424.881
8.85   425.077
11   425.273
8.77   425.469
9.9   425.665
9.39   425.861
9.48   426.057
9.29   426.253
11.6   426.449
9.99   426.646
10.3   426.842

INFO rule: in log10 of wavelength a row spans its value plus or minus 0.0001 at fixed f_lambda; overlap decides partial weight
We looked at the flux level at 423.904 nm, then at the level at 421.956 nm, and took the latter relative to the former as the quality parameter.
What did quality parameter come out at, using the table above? 1.30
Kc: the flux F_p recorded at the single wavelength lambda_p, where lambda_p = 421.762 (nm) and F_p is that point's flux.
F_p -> 9.51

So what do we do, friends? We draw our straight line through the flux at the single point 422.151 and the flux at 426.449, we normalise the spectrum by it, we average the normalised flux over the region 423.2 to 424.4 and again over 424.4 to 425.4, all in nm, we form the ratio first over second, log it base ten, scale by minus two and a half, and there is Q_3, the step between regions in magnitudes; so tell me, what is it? -0.02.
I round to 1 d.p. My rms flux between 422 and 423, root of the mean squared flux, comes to 9.2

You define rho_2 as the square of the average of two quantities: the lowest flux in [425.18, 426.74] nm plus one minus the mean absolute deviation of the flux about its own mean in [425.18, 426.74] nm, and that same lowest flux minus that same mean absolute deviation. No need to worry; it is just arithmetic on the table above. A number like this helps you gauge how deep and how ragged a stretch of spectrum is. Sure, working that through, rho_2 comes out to 73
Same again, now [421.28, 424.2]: 46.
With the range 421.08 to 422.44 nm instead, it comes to 74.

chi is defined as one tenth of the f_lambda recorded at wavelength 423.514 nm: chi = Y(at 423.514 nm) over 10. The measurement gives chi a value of 0.951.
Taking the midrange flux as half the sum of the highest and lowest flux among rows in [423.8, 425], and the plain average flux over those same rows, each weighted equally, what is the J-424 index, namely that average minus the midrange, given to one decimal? 0.0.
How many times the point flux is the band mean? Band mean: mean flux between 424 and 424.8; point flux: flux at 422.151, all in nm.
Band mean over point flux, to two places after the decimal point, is 0.95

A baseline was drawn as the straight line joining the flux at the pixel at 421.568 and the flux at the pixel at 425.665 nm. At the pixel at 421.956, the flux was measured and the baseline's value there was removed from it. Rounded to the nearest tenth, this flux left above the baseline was 1.3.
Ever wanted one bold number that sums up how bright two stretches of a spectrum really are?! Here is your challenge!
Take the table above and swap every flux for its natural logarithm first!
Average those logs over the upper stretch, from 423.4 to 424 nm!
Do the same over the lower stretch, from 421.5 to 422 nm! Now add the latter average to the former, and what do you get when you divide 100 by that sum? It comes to 22.6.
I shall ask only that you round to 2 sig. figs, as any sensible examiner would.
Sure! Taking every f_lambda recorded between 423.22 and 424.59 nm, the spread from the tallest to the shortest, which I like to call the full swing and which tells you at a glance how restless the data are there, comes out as 2.4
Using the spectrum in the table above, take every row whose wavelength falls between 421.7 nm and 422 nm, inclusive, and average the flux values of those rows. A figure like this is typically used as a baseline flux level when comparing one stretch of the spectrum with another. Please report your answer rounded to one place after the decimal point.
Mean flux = 10.1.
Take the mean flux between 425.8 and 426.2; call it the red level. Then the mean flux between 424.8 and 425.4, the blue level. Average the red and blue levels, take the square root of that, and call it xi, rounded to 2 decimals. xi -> 3.06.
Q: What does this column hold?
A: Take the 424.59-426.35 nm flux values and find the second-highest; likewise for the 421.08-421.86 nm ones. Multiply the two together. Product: 94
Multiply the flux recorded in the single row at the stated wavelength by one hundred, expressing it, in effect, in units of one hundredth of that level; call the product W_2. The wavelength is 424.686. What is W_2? 859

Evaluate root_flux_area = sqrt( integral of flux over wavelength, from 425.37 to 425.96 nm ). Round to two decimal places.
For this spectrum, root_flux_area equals 2.35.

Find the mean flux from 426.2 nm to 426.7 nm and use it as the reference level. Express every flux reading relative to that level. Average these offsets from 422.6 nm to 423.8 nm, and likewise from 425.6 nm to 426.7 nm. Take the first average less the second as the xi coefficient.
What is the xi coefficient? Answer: -1.1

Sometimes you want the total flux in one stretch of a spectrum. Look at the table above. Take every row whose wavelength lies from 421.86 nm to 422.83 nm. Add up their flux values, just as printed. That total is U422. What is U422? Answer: 46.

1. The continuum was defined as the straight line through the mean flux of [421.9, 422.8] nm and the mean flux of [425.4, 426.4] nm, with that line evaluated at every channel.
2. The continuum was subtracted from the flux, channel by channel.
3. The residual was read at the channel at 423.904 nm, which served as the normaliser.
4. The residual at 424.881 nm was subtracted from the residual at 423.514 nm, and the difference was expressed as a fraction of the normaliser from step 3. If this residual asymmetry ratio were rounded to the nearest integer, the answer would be -1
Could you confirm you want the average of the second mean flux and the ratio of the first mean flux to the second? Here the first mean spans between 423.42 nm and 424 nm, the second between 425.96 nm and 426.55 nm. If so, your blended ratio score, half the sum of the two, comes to 5.48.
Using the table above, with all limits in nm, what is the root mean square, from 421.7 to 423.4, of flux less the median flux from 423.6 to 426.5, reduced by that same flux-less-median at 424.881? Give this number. 2.2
